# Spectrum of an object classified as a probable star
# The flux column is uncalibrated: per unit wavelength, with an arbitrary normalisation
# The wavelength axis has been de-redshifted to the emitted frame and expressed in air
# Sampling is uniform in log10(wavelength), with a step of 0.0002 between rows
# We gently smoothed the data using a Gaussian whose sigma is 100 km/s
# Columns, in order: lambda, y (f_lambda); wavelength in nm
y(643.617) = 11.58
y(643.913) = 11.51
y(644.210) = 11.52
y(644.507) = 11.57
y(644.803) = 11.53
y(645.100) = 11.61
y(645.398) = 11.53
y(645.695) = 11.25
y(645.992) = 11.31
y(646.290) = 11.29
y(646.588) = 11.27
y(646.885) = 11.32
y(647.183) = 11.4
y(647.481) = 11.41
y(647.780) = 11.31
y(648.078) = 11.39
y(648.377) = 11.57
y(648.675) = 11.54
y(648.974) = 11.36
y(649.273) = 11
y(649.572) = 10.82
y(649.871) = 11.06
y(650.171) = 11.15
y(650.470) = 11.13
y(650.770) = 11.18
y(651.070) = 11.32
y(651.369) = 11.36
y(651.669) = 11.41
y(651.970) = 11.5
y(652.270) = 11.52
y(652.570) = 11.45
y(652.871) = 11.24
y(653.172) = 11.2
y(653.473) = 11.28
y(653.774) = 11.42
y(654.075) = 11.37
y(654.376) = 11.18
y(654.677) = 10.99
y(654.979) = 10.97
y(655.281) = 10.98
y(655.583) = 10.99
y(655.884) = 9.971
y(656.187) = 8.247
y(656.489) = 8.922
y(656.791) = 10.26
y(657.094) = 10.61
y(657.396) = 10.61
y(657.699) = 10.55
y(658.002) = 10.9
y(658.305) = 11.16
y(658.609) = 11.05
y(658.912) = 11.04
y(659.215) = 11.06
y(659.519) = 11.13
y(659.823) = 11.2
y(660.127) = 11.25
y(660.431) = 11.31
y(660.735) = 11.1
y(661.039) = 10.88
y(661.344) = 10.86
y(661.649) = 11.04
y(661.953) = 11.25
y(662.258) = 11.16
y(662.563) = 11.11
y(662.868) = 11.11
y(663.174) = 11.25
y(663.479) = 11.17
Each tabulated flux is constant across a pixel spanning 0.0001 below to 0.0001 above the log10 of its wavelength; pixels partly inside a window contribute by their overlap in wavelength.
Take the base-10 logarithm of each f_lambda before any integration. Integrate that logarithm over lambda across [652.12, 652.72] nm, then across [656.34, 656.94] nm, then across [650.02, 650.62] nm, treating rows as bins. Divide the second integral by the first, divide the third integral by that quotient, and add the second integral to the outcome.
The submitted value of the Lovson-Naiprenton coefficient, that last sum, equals 1.27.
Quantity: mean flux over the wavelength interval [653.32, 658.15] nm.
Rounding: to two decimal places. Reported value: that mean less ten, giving 0.58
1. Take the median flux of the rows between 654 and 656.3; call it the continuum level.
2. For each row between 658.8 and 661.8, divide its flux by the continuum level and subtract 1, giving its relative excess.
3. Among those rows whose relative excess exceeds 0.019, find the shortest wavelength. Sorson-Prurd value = 659.823 nm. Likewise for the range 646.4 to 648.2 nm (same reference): 646.588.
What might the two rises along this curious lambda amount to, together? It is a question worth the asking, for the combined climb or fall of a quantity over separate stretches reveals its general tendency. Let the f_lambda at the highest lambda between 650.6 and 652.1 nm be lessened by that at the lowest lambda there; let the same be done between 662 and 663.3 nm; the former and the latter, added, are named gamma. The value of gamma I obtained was 0.41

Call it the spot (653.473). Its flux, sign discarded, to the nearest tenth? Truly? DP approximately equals 11.3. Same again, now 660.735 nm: 11.1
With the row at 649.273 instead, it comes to 11.0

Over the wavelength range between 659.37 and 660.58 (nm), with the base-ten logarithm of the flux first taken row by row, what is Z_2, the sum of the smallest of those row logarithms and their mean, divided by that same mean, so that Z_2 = 2.00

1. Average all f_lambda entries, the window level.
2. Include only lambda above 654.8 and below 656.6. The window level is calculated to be 10.0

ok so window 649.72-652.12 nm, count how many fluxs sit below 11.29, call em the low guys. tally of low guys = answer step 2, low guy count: 4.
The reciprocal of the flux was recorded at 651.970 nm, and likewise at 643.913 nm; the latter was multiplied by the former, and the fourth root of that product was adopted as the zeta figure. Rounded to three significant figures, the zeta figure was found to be 0.295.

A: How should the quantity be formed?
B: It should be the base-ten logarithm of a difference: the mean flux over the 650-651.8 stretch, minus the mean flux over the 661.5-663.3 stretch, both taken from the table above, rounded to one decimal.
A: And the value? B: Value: -1.0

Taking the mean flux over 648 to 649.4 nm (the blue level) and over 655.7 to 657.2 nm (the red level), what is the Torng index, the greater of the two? 11.4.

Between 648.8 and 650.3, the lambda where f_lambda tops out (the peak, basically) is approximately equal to 648.974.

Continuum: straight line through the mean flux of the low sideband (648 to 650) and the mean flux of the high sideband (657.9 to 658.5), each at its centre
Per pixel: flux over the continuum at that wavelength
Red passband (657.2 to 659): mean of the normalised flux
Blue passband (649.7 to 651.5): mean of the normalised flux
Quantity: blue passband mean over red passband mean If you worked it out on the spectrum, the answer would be 1.01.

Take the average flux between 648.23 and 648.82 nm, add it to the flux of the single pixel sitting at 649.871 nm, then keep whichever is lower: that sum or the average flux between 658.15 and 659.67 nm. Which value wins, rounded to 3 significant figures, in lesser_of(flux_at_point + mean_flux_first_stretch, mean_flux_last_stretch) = 11.1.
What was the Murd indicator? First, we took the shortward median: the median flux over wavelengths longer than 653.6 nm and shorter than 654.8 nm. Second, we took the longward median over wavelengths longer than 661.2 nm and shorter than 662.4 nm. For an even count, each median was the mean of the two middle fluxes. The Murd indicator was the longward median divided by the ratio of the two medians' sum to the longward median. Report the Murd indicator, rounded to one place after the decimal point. 5.5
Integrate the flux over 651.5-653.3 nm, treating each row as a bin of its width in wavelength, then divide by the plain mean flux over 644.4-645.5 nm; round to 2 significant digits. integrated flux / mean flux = 1.8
